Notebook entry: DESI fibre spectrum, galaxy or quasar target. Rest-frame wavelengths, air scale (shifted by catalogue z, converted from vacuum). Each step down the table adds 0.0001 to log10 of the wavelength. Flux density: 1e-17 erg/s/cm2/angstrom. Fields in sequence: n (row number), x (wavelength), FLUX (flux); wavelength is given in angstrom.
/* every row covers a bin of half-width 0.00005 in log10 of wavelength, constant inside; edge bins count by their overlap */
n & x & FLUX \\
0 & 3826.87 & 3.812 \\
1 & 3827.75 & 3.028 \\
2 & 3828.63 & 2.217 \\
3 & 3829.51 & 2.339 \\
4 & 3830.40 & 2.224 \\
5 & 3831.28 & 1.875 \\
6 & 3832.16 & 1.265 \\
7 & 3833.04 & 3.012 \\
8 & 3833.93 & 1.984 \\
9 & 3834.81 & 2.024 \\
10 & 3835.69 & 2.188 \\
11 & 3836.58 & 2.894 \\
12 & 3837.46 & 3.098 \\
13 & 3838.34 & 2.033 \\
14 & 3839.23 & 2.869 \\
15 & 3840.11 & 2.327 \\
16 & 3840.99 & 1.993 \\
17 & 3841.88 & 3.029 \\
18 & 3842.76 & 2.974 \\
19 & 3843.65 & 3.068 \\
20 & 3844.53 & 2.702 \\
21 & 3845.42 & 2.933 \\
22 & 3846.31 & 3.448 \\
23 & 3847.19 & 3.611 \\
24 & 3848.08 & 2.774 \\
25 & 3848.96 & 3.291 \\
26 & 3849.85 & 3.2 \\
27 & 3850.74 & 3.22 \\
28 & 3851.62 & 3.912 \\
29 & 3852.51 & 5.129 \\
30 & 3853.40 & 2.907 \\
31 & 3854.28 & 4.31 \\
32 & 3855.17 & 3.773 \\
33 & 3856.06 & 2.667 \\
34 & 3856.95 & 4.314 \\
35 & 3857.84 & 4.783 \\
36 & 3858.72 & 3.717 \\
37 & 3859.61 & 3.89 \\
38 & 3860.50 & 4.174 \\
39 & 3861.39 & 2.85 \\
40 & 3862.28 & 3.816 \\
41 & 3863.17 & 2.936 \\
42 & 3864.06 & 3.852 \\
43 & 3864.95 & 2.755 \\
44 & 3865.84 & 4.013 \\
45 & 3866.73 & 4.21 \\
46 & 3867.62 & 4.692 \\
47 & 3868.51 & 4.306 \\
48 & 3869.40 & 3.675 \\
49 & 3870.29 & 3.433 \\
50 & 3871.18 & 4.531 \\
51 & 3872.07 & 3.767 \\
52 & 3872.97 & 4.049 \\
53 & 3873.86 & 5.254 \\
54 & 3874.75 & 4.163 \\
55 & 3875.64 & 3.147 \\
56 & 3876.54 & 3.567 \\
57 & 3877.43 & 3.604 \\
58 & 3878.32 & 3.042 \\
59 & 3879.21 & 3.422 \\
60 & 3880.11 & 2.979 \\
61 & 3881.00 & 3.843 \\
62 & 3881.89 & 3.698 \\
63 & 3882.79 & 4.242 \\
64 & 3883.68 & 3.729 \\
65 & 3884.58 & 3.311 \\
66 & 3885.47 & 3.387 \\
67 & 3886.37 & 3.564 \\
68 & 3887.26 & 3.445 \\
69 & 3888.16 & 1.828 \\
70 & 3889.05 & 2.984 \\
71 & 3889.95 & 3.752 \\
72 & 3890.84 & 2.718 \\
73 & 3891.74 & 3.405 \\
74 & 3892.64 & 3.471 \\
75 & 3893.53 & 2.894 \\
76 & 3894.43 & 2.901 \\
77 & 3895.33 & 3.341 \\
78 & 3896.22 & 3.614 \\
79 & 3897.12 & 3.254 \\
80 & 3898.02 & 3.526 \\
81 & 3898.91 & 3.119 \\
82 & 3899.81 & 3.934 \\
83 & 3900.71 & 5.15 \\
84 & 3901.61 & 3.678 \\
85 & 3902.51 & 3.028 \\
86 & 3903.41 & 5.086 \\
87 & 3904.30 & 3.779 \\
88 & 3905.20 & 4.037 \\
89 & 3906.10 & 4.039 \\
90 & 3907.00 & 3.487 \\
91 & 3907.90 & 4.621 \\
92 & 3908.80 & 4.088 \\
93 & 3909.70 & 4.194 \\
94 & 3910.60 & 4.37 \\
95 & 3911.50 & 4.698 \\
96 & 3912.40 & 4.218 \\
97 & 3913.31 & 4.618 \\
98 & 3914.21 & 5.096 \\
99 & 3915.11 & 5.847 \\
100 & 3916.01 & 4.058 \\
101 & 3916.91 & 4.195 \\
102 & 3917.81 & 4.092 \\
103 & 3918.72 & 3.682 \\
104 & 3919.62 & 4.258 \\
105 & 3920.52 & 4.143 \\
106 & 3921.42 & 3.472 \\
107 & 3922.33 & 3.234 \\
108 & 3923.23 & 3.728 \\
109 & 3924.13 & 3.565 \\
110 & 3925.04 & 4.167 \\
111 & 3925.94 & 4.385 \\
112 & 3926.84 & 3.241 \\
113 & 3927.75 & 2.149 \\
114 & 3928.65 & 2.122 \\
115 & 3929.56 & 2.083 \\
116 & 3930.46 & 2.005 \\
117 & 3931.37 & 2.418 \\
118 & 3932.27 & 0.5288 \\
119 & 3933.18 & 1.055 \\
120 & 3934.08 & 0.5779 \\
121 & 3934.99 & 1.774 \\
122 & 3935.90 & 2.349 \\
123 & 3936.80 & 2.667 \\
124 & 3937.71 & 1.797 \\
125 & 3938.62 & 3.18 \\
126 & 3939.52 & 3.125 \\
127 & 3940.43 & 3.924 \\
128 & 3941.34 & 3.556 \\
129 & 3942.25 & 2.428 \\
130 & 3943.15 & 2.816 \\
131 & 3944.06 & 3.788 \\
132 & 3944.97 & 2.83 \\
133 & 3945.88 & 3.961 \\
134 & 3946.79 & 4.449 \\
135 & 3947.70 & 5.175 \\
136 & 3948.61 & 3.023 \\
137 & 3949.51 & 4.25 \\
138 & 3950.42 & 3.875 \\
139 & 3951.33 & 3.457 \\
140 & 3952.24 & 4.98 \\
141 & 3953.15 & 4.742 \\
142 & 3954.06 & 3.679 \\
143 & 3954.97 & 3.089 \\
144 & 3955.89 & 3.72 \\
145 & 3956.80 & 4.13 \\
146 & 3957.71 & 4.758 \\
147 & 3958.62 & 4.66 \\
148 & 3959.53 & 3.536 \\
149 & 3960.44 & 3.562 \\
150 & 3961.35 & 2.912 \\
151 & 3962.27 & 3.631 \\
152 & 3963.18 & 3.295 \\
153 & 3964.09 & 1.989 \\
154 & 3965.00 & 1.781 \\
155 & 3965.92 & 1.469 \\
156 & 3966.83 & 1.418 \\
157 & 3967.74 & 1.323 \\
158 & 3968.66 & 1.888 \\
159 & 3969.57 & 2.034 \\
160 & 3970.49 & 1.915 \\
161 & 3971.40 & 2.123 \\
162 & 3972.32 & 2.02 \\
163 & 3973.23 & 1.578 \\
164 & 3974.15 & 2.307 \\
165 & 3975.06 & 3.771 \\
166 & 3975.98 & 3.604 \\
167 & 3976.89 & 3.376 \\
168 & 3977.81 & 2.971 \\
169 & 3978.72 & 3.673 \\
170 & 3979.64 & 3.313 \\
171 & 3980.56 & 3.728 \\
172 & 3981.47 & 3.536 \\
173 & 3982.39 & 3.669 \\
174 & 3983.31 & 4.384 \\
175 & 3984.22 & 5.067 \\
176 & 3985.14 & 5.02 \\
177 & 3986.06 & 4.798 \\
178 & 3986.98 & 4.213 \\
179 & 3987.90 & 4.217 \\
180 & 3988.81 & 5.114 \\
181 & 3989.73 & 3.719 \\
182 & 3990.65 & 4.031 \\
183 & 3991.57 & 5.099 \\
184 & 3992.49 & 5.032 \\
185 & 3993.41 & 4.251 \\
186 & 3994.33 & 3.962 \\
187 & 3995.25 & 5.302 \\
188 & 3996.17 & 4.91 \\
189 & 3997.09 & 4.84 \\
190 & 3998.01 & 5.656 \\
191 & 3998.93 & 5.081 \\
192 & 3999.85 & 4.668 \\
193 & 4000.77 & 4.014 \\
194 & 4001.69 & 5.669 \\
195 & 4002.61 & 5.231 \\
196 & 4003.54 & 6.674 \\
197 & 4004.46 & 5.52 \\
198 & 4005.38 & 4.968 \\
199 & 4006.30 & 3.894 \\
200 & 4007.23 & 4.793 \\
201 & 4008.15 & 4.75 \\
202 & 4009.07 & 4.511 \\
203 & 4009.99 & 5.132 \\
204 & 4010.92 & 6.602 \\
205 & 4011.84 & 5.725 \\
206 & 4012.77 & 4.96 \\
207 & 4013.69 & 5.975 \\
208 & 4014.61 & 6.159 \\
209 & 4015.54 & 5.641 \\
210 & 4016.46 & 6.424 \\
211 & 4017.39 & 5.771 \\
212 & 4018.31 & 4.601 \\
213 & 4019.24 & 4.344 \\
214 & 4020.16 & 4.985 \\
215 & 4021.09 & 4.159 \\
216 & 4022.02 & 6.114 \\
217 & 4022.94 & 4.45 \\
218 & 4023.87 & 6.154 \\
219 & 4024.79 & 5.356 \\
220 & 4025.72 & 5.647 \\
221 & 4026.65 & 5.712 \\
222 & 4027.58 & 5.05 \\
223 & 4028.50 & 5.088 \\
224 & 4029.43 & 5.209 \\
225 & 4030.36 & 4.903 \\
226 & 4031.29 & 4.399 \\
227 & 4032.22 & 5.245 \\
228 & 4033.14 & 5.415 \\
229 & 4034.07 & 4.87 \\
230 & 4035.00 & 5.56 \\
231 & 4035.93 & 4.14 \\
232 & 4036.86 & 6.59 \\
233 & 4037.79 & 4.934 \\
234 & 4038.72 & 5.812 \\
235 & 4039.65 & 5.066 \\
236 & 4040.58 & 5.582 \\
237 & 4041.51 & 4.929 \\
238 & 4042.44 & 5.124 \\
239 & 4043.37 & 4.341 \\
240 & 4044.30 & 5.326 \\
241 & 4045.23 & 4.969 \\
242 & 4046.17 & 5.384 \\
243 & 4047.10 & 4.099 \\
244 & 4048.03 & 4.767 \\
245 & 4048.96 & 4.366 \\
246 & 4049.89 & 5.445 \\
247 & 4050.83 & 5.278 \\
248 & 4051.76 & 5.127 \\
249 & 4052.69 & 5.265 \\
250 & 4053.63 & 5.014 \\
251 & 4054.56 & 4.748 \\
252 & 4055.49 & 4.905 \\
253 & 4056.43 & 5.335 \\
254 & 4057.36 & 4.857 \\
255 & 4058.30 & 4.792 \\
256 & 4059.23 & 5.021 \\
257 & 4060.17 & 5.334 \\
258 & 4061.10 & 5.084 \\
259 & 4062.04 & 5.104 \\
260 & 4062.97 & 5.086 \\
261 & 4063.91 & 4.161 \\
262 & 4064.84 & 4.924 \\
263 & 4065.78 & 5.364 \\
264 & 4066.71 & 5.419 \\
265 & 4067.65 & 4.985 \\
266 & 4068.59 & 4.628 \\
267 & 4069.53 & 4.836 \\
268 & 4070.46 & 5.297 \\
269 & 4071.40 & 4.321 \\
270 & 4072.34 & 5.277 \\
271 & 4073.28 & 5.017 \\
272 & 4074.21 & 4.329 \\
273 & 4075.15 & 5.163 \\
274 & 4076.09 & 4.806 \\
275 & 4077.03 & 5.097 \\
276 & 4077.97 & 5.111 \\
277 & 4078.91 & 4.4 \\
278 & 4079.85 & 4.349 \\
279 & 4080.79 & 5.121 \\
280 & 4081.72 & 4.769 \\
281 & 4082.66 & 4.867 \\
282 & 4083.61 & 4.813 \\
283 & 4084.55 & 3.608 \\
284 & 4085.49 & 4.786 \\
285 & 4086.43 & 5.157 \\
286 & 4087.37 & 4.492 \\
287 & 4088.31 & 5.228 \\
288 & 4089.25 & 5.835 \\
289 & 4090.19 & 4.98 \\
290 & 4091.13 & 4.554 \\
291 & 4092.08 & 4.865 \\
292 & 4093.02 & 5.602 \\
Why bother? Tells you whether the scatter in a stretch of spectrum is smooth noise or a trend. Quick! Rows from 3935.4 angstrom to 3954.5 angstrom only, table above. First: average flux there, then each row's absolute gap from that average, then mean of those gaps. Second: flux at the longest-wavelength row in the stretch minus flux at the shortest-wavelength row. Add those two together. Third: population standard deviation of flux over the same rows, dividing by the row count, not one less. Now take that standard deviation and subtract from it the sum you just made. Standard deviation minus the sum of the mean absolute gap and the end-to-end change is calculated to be -1.2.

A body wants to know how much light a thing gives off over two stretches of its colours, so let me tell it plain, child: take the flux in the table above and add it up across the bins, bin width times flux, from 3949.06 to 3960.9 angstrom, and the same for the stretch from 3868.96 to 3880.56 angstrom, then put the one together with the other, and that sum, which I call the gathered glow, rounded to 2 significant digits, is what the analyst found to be 91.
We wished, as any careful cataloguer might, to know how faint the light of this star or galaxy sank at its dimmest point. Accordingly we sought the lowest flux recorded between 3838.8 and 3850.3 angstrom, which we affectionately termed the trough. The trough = 1.993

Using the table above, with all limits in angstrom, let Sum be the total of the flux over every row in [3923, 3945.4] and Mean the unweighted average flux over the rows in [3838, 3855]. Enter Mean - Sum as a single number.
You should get -63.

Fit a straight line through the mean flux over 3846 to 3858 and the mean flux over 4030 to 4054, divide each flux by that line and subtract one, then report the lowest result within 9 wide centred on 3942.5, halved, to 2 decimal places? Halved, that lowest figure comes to -0.22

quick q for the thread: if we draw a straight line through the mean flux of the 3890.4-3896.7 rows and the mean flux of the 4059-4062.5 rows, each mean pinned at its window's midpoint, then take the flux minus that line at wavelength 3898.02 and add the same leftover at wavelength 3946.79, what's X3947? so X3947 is 0.92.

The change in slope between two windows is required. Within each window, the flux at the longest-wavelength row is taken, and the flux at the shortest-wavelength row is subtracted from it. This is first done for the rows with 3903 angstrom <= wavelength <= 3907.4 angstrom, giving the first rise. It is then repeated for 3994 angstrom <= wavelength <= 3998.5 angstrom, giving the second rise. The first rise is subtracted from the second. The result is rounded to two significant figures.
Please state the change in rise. 3.3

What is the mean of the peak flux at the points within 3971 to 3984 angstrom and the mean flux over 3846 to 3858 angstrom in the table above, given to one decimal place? 4.0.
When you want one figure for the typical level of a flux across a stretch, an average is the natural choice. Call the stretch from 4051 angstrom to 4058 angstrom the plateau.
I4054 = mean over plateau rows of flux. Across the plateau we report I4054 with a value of 5.0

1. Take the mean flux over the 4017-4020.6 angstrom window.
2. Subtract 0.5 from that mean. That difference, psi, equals 4.4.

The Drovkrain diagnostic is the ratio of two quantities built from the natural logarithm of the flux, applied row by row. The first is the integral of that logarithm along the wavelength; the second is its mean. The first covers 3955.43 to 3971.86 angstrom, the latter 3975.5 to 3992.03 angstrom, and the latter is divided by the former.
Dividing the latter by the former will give 0.090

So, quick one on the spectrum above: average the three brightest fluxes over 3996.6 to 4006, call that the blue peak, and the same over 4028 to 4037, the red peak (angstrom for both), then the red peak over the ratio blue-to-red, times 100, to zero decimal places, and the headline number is 571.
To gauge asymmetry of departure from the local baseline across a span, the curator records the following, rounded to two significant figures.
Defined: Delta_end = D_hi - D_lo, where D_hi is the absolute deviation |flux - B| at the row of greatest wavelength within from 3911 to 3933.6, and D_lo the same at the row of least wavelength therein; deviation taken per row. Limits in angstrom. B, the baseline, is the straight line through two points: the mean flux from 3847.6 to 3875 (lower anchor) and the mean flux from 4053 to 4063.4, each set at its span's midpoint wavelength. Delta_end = 2.6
